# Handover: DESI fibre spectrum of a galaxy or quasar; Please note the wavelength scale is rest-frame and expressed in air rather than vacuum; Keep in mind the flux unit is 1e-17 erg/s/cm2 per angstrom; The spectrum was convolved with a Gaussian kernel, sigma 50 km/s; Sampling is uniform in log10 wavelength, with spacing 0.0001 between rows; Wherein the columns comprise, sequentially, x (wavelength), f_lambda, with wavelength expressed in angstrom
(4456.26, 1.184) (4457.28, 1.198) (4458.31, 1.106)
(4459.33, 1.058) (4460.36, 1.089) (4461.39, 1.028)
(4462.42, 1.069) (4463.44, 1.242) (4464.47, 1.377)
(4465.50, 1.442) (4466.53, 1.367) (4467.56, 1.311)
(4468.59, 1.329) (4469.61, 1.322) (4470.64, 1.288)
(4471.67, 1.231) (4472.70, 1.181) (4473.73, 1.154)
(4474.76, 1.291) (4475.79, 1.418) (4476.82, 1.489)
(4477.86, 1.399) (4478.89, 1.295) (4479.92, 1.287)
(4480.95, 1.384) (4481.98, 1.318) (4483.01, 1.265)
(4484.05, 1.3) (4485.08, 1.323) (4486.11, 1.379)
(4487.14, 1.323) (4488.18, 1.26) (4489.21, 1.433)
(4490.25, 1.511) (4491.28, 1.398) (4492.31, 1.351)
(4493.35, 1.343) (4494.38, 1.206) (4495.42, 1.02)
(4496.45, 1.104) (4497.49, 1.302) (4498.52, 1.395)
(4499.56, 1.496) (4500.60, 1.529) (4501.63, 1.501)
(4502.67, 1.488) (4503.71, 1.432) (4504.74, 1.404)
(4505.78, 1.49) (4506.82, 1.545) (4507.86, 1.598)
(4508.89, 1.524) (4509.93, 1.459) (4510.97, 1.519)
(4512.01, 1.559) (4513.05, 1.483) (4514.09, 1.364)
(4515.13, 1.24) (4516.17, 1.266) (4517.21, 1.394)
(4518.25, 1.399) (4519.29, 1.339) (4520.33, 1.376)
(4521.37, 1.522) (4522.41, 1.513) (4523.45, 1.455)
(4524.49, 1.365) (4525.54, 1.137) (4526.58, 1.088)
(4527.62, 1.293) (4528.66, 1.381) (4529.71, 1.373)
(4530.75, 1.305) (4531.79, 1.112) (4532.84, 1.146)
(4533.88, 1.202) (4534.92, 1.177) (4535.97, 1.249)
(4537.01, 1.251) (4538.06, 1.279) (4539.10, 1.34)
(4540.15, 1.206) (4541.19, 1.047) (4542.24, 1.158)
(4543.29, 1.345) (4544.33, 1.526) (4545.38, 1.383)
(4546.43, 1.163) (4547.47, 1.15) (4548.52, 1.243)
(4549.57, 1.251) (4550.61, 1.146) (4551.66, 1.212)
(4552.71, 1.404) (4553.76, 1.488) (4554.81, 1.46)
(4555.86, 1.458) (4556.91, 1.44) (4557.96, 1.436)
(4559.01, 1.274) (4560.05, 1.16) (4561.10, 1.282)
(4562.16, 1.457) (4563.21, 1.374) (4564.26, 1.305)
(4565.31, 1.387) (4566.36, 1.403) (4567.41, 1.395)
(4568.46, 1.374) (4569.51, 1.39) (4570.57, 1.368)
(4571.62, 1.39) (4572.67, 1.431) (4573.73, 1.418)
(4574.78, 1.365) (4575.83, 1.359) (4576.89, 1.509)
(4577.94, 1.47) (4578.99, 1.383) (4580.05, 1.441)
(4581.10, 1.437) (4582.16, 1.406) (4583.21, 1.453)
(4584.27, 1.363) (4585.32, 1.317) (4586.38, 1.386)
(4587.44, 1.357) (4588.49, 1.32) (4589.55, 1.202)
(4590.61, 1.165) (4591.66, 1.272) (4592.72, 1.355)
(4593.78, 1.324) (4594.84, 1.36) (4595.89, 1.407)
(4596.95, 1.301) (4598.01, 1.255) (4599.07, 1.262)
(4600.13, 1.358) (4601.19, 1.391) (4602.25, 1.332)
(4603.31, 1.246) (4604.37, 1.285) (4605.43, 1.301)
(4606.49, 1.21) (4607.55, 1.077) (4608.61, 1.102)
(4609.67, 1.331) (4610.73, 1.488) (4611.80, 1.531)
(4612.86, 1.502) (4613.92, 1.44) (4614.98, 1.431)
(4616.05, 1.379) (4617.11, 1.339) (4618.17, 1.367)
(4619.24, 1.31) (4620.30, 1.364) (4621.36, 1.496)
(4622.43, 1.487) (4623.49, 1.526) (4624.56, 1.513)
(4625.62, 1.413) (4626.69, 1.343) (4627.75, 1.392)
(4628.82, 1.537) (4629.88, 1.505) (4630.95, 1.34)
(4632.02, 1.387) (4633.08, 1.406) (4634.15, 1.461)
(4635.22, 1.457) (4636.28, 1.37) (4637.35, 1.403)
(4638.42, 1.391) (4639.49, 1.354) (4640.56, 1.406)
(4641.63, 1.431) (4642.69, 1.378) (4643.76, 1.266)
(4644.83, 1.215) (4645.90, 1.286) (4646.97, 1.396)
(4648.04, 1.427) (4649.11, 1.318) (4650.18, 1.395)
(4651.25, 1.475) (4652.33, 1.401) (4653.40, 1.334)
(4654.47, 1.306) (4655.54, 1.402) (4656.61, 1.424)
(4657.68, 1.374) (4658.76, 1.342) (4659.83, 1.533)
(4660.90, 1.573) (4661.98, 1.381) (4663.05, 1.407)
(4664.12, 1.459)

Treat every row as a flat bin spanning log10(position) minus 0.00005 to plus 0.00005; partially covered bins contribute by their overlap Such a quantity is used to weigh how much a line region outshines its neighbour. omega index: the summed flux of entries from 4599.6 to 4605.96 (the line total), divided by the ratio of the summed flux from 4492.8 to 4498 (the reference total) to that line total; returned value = 10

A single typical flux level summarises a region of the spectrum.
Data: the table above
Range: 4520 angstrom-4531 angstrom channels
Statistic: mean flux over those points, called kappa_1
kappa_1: 1.35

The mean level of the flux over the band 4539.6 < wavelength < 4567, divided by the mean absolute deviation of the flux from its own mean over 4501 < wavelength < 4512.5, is 31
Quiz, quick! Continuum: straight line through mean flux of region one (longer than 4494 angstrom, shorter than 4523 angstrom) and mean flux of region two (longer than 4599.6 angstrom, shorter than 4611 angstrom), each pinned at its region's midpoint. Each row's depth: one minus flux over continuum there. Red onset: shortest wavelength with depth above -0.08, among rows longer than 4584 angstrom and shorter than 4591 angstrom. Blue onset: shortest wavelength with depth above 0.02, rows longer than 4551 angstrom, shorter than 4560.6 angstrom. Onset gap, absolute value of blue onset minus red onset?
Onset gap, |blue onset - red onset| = 32.6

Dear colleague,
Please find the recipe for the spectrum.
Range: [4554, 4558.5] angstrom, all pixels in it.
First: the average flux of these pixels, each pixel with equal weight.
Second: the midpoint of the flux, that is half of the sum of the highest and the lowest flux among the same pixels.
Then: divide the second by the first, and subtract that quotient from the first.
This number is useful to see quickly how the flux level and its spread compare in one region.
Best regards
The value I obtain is 0.45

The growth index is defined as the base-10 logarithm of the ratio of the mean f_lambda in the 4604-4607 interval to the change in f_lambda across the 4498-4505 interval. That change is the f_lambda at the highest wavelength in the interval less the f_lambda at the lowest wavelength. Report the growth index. 2.15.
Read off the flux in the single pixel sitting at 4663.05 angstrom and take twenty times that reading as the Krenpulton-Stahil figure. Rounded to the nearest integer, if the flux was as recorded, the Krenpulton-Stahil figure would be 28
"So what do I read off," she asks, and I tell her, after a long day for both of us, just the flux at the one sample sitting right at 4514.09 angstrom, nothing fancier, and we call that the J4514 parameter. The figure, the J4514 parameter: 1.364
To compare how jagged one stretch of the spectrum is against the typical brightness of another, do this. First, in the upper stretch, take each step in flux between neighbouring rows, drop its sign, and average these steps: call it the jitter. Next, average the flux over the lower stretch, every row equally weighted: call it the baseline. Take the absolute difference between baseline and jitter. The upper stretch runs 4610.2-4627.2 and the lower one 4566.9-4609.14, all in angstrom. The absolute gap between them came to 1.29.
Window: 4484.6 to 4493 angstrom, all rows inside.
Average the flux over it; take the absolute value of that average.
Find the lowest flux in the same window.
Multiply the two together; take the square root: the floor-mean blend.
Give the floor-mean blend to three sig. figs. 1.31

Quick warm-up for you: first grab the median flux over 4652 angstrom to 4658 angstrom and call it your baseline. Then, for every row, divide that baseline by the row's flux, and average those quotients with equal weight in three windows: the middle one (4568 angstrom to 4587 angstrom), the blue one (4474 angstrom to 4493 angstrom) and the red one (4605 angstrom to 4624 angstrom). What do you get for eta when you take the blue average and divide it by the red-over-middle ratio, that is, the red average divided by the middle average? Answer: 0.99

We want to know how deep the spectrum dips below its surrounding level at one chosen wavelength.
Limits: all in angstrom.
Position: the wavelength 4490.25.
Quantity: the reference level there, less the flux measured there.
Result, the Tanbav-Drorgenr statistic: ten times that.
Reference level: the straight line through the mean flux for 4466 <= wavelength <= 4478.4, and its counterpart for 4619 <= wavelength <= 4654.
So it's -1.9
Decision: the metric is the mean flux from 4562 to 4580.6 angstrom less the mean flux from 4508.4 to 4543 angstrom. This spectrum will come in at 0.08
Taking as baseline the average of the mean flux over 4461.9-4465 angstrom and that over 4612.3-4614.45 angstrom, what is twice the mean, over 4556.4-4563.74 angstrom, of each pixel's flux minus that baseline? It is -0.01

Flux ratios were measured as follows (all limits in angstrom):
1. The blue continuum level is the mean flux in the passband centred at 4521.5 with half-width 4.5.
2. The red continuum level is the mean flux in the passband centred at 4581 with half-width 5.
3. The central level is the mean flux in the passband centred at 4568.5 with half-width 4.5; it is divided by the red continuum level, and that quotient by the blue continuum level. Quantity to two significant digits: 0.70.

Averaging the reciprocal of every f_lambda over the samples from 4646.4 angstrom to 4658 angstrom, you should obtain 0.722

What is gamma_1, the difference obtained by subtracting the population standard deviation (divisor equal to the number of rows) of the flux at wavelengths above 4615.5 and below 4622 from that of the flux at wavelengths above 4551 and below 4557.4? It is 0.03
